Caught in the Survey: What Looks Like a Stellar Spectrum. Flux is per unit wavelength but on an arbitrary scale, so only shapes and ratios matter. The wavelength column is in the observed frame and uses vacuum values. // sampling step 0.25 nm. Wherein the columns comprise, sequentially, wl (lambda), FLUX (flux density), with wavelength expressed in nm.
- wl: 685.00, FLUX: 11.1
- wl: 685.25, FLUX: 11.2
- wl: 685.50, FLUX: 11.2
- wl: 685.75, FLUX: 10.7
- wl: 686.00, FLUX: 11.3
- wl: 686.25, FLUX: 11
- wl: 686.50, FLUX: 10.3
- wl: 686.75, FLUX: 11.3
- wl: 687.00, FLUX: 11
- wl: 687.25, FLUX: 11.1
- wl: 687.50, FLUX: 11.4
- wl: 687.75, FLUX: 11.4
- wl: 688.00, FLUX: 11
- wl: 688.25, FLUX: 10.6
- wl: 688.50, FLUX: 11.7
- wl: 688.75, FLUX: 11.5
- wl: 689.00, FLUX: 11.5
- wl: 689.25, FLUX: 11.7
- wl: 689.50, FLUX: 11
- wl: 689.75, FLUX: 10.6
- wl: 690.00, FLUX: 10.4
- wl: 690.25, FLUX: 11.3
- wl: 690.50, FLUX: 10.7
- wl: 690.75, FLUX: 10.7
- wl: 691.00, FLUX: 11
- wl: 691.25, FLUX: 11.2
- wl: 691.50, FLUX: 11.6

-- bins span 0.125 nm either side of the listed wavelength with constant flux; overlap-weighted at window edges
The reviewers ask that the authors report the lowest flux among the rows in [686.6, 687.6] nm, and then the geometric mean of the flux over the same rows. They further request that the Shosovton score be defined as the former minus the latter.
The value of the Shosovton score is -0.20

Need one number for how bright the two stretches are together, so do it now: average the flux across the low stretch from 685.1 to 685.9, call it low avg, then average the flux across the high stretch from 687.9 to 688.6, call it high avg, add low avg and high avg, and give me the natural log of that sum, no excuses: 3.10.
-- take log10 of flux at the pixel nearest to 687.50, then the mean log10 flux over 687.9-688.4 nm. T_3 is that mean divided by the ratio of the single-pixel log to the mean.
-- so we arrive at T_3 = 1.01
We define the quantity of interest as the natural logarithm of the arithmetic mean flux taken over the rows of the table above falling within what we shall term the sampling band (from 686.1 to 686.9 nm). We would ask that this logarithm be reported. 2.39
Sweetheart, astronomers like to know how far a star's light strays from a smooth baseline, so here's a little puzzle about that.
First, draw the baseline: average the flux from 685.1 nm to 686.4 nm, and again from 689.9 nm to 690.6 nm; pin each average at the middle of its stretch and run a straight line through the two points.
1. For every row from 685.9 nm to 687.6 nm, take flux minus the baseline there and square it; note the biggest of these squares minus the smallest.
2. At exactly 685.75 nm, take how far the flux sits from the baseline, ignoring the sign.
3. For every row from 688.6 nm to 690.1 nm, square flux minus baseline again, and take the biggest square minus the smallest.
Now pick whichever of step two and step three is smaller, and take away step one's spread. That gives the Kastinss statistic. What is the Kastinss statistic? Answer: -0.16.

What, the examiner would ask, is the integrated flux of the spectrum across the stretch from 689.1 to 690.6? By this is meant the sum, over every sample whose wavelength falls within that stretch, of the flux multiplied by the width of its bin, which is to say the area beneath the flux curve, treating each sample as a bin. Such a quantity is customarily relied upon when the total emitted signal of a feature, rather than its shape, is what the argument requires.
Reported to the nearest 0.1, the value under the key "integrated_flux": 16.4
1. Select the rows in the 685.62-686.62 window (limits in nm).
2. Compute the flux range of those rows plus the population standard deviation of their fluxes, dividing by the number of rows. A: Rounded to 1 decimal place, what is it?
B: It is 1.4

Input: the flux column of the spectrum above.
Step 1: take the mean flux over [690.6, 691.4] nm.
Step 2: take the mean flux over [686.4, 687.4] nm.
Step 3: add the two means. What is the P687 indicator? 21.9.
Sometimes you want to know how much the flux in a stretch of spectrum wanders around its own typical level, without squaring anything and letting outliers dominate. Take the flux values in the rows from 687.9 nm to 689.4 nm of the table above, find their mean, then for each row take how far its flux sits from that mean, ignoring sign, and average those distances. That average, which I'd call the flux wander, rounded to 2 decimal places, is 0.36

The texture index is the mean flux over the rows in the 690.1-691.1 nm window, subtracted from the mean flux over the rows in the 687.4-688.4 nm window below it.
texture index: 0.2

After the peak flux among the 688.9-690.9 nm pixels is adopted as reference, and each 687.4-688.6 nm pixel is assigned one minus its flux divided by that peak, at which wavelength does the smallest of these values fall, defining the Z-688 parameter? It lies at 688.50 nm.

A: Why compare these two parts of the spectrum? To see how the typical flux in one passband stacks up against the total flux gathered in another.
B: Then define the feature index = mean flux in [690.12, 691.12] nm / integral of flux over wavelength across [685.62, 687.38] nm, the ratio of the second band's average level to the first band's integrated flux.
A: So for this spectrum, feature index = 0.57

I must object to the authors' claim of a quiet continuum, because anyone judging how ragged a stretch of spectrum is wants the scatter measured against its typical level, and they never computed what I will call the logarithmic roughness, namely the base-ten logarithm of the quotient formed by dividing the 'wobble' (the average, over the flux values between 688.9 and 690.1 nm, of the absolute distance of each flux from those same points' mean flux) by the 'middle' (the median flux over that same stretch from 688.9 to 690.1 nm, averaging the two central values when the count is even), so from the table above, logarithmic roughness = -1.4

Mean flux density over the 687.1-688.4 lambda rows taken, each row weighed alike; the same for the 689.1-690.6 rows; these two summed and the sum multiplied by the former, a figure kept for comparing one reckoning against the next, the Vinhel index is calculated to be 245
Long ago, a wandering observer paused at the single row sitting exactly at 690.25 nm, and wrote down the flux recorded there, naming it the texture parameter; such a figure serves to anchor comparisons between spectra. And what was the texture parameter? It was 11.3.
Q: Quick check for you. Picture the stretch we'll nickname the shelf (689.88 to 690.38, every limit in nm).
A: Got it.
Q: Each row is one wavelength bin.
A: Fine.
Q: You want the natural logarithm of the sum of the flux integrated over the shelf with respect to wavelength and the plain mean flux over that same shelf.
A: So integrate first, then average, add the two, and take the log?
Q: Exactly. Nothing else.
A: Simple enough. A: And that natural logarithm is 2.79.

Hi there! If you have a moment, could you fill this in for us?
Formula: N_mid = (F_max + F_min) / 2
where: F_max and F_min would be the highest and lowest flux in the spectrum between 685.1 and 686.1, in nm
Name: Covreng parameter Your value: 11.0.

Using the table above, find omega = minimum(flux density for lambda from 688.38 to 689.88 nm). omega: 10.6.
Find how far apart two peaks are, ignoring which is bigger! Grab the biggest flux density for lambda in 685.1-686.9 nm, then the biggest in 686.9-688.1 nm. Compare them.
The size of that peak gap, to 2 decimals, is 0.10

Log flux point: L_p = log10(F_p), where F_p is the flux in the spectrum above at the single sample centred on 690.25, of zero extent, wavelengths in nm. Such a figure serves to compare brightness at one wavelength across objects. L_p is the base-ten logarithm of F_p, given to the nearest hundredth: 1.05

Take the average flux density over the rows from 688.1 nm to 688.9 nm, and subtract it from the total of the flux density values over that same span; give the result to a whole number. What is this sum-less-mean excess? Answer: 23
